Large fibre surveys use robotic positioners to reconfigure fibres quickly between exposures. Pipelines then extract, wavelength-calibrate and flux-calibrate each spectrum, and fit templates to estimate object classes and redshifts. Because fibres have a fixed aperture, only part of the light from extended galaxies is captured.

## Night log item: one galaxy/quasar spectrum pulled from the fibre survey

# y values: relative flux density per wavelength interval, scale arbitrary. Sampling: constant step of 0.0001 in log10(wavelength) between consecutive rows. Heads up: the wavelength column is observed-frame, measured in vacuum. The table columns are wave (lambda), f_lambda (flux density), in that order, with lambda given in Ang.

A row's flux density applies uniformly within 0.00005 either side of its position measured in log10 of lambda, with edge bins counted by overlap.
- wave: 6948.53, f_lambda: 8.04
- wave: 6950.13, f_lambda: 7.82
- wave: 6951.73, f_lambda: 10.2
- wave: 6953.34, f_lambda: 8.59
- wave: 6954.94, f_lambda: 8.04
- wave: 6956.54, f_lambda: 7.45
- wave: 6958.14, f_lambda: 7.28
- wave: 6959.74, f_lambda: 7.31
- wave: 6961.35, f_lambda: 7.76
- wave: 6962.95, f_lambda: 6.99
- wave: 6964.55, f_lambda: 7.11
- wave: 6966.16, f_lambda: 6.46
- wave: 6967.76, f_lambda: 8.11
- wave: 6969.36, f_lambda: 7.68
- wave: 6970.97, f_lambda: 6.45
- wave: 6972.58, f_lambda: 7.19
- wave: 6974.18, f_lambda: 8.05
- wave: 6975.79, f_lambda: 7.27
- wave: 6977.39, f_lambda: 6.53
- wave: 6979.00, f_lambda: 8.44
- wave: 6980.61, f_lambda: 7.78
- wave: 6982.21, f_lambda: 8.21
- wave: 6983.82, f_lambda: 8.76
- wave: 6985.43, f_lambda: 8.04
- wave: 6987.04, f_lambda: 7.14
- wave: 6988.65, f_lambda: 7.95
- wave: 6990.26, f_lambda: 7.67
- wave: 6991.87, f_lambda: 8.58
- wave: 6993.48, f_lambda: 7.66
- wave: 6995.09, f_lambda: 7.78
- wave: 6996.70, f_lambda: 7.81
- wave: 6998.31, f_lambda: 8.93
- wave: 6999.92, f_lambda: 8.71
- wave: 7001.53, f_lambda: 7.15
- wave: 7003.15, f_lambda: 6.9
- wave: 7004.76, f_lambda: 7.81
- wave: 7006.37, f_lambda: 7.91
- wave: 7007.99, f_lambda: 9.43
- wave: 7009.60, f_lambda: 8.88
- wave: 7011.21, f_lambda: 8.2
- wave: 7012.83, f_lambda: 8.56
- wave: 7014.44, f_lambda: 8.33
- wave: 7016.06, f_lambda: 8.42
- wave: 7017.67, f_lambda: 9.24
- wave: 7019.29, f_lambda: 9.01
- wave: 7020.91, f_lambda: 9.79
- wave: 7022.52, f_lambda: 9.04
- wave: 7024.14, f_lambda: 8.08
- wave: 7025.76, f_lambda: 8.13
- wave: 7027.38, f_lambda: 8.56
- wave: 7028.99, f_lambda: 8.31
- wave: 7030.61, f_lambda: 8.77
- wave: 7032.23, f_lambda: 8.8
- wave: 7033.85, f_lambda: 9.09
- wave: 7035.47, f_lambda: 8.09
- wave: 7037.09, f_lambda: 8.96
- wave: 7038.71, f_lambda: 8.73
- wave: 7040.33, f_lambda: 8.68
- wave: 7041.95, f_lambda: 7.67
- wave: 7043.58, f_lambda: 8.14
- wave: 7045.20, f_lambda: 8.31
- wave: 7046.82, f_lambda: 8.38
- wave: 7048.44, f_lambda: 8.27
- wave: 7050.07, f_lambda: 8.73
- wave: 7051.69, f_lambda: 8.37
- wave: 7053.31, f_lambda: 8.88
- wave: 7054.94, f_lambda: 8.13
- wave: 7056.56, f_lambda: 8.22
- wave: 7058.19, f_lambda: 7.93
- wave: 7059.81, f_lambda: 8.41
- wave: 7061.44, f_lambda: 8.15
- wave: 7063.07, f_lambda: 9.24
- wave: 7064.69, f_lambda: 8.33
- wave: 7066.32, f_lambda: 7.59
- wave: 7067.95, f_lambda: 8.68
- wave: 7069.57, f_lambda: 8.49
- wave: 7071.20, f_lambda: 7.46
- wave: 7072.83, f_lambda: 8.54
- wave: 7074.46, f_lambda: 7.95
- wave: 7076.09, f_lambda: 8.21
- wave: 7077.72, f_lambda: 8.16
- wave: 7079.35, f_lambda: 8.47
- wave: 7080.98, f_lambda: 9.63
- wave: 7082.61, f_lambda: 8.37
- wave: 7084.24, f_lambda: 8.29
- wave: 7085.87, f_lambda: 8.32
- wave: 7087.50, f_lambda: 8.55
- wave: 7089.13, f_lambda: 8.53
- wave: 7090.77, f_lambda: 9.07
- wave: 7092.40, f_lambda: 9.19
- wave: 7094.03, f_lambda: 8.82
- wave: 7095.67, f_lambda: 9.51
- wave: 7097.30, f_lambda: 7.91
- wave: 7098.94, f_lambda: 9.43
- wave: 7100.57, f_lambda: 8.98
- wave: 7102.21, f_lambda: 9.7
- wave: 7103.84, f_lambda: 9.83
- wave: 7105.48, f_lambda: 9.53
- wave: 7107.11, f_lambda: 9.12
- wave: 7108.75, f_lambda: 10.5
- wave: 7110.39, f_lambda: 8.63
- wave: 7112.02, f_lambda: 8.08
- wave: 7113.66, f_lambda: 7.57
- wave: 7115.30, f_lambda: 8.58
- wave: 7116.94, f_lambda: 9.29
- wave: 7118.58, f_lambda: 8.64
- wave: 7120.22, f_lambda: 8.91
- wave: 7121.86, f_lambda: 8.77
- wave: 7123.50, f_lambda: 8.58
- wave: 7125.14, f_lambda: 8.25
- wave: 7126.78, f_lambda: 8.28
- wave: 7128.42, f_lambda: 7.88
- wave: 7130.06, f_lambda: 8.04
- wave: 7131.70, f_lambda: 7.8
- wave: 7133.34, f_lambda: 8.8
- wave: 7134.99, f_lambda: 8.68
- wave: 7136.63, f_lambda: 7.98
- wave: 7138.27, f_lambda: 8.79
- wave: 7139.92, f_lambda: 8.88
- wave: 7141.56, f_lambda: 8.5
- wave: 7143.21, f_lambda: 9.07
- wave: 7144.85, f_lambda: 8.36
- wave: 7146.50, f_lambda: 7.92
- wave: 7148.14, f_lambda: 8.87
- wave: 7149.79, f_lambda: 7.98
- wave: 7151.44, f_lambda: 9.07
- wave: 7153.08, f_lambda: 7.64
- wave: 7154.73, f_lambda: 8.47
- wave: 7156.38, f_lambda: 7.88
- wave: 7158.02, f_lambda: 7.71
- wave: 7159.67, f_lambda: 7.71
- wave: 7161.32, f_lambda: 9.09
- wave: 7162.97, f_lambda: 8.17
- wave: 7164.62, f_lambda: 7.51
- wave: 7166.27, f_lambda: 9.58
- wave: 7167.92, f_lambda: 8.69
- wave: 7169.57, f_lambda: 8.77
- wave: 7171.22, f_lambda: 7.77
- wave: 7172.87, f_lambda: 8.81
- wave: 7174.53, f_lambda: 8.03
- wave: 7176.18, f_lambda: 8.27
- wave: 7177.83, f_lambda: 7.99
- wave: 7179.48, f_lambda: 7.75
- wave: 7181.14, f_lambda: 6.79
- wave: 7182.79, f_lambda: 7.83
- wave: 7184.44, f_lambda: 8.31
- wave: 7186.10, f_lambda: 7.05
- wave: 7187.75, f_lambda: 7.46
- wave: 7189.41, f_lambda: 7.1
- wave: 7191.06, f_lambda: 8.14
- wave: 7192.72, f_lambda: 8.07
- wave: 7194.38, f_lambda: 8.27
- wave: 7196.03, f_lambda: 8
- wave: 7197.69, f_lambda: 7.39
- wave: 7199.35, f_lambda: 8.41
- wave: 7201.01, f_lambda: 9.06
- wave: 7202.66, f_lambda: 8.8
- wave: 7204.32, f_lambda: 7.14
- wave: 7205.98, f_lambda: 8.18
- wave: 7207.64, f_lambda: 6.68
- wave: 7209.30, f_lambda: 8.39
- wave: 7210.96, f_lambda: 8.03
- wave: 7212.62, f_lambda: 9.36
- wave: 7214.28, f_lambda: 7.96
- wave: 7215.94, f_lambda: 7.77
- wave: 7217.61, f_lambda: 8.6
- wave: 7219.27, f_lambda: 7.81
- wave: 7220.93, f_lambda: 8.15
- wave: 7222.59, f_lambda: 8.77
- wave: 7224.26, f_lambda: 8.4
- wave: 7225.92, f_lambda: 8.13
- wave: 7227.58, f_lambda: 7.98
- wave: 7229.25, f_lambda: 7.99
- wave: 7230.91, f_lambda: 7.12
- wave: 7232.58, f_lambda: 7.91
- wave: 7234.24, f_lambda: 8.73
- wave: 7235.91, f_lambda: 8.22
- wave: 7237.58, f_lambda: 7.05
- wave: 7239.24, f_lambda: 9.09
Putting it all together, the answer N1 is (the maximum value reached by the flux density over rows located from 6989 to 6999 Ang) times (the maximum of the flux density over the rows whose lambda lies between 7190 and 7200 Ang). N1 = 75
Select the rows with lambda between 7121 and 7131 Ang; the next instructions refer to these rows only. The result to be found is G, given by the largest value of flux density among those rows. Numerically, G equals 8.77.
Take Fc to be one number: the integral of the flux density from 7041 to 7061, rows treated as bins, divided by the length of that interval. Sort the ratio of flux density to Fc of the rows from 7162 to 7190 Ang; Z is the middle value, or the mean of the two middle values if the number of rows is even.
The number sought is 0.96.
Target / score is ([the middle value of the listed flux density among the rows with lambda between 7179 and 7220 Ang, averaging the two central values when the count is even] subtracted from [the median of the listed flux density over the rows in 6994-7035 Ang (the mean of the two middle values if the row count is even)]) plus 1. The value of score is 1.56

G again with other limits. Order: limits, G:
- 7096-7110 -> 10.5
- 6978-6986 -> 8.76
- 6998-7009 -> 9.43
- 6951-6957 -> 10.2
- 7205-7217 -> 9.36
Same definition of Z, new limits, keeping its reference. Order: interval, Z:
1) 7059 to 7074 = 1.02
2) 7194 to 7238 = 0.98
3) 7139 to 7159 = 1.02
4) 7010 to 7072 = 1.01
